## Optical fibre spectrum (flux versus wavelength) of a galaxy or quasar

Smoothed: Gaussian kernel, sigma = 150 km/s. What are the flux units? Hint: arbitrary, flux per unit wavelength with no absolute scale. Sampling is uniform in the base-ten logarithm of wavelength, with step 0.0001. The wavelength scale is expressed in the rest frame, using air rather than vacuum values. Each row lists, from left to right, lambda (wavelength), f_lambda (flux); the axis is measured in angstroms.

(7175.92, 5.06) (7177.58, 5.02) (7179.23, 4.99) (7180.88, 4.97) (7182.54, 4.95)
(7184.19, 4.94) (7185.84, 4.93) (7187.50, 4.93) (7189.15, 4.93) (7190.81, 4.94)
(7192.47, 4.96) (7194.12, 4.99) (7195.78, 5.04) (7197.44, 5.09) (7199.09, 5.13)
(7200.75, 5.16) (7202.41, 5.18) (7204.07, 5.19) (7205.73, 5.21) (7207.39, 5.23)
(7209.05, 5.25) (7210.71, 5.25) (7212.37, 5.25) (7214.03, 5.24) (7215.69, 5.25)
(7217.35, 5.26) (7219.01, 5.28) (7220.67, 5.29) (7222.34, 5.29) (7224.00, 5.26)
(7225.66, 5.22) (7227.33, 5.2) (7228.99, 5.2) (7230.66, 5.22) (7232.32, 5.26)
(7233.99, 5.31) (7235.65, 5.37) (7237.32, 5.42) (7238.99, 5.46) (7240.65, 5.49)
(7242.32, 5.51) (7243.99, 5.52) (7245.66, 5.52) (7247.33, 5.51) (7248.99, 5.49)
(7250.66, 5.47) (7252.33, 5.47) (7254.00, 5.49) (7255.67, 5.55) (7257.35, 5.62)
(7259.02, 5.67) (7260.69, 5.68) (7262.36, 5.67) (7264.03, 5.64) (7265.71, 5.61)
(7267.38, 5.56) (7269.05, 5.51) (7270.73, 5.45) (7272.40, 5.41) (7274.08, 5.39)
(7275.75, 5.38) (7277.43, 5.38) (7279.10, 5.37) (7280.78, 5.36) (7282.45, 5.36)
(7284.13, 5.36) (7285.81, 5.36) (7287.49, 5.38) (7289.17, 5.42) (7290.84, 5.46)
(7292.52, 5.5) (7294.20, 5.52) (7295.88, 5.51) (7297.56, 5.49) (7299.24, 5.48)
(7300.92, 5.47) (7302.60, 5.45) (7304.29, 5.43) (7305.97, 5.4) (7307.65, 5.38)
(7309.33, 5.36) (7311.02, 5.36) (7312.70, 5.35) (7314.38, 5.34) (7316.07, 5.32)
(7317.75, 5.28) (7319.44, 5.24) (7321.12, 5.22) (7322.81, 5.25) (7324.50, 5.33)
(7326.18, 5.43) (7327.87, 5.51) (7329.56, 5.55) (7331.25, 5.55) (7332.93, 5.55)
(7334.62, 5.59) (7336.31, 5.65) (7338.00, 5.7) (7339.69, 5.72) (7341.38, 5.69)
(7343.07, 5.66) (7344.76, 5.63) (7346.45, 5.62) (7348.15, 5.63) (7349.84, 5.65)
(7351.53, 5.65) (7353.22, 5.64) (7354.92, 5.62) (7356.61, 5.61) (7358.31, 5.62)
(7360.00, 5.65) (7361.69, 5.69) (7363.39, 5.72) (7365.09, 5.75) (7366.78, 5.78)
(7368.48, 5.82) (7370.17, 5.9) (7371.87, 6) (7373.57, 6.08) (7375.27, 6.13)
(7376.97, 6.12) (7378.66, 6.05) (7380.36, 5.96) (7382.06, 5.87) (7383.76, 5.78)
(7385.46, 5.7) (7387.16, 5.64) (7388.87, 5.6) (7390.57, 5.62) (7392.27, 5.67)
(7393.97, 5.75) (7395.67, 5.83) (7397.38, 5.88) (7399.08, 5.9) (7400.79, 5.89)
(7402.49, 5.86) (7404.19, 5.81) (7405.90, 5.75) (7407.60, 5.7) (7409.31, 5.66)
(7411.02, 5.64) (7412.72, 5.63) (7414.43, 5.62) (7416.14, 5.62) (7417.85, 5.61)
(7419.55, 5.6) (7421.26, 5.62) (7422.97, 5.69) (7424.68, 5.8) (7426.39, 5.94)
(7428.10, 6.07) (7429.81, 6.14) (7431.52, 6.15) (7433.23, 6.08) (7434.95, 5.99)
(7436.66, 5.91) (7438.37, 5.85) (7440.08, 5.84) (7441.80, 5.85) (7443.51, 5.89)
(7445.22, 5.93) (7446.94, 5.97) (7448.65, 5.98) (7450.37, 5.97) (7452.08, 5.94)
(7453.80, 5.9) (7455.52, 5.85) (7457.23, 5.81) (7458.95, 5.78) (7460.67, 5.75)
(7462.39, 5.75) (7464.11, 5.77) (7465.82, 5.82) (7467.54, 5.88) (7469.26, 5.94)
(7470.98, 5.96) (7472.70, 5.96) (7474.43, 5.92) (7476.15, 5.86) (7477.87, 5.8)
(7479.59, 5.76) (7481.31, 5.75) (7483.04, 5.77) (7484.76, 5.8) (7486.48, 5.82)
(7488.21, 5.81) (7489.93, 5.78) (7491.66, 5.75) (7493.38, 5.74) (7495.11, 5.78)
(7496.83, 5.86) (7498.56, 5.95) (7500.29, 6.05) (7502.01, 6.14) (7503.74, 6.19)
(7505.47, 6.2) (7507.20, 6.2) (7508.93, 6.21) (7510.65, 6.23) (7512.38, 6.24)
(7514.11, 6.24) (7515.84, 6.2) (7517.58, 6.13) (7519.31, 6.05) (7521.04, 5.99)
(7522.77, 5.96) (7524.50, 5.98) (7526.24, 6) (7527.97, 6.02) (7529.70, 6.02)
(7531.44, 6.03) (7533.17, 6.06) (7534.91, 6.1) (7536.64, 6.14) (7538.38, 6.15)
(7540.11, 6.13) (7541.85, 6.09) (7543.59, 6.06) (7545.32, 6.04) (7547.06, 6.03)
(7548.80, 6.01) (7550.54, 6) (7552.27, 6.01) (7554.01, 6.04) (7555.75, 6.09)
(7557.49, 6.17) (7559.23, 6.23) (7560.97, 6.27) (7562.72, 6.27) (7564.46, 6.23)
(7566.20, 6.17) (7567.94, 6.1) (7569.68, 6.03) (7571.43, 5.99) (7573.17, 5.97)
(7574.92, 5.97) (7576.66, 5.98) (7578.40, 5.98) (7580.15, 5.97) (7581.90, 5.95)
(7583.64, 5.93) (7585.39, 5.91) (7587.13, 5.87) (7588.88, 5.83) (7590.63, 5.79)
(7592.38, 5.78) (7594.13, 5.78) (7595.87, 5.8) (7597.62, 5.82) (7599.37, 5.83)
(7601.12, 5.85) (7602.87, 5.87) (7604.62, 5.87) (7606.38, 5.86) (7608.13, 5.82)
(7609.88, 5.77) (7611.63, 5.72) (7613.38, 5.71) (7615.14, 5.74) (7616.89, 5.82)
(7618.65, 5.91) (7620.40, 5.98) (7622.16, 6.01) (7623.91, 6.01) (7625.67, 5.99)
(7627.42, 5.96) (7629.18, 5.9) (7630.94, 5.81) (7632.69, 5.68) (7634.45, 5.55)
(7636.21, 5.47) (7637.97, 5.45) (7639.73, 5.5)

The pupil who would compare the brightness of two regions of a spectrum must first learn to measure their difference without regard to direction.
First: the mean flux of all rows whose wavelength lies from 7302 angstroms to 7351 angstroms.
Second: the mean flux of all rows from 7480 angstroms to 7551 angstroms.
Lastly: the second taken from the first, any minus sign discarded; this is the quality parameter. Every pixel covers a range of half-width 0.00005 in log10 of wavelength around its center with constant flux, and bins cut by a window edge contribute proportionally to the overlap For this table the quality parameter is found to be 0.54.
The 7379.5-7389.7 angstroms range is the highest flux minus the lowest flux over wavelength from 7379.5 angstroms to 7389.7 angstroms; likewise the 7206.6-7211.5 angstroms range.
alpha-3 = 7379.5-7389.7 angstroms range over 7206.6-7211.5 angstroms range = 18.0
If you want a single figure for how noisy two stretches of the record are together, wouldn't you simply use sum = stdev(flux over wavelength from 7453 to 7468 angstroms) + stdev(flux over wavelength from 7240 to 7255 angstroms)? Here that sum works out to 0.07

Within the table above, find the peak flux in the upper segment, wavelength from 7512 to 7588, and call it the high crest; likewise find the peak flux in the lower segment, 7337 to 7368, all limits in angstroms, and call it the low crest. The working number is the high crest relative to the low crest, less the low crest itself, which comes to -4.70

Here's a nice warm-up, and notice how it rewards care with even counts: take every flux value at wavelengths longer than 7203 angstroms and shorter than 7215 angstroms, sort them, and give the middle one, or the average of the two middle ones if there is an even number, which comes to 5.2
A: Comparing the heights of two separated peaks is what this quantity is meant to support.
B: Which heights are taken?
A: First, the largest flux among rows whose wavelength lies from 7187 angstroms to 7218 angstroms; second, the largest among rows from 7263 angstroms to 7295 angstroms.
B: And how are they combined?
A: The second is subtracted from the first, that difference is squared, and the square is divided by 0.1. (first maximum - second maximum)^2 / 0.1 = 1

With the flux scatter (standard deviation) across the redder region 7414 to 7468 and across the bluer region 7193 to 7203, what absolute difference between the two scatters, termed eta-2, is 0.08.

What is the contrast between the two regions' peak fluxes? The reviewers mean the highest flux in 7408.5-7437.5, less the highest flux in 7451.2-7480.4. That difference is 0.19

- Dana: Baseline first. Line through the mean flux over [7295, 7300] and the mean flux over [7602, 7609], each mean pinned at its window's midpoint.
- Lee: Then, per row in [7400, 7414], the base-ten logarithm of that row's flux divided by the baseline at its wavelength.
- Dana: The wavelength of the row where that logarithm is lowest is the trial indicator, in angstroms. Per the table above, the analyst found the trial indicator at 7412.72 angstroms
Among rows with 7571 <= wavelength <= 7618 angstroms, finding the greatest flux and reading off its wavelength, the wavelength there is 7571.43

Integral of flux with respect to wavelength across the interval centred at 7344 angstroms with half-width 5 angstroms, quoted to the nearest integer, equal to 57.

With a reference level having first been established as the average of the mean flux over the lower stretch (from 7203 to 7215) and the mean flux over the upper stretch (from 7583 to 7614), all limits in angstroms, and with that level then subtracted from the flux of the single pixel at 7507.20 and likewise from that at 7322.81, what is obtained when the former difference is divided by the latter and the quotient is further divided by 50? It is -0.05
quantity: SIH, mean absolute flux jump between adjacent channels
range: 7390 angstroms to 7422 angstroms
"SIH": 0.033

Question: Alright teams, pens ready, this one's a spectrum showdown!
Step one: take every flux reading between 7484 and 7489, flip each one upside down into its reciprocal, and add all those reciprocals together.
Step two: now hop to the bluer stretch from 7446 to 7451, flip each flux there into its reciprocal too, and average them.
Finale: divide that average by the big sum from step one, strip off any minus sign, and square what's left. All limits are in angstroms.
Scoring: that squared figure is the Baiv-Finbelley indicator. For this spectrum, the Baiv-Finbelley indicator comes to 0.105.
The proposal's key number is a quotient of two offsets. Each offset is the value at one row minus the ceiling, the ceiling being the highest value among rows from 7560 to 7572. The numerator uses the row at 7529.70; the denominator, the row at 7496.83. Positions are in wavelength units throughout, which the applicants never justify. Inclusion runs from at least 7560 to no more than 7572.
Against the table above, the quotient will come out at 0.6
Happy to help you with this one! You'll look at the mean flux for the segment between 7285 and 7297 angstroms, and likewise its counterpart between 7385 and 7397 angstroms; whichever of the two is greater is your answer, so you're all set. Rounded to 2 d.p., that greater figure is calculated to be 5.69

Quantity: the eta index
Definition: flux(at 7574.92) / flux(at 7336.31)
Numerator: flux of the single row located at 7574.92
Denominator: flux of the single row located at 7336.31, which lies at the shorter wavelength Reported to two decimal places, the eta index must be 1.06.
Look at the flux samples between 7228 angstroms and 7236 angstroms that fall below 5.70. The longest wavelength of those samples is 7235.65 angstroms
